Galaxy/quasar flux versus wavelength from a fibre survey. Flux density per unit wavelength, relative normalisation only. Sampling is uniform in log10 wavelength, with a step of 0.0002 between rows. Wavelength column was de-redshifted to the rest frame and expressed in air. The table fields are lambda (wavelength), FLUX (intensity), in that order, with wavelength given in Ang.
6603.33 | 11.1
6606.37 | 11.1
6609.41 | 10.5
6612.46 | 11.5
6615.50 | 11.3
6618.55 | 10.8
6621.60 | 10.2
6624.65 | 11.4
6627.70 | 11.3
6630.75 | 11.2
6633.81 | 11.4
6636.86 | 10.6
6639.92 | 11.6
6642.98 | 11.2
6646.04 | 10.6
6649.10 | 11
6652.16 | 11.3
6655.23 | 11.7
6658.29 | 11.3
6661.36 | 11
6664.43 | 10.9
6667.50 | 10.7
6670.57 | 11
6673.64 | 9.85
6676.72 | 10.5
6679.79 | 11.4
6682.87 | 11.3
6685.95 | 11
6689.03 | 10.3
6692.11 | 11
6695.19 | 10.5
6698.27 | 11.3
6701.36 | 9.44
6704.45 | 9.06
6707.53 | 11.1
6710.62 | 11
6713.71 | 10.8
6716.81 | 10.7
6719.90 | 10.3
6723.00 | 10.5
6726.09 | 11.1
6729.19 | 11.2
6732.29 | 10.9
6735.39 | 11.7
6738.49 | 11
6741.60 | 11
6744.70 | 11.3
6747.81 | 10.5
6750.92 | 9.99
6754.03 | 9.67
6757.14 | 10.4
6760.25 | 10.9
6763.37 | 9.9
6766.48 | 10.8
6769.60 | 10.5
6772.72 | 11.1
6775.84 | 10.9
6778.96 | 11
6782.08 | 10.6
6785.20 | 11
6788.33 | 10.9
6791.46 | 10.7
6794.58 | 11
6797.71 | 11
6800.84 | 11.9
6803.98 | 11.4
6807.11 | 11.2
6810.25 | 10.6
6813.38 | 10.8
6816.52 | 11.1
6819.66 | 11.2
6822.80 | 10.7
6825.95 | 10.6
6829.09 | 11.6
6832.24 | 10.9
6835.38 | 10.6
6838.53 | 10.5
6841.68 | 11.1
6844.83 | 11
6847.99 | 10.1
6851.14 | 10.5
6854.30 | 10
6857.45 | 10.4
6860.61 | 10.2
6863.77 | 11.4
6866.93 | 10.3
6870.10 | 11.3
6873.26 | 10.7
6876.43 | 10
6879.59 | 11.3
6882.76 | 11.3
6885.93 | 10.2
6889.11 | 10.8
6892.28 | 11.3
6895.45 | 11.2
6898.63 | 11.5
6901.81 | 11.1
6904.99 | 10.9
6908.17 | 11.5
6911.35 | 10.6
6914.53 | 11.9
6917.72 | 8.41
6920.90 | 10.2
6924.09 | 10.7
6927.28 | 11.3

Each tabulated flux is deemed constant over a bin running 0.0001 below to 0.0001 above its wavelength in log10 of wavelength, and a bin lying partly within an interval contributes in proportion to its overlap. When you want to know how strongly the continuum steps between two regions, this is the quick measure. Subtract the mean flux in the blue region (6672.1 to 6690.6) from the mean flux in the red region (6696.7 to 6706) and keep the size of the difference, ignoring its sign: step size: 0.8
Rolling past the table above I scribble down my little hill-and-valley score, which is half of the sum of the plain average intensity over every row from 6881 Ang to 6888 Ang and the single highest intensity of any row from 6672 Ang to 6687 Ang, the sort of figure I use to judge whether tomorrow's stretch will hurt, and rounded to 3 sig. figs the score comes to 11.1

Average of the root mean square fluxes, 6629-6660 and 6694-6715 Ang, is 10.8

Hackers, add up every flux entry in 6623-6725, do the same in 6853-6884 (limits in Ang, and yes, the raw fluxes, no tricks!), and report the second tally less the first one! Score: -251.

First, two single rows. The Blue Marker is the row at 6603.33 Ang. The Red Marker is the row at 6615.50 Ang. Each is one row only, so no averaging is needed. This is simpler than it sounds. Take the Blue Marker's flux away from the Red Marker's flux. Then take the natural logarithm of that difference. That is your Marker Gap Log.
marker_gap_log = -1.6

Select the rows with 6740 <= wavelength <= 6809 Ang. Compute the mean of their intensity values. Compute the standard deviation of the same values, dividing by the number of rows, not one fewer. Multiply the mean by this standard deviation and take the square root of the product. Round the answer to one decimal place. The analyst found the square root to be 2.3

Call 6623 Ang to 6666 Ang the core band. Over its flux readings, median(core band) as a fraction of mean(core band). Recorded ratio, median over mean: 1.01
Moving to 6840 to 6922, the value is 1.01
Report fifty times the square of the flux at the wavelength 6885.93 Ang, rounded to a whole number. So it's 5202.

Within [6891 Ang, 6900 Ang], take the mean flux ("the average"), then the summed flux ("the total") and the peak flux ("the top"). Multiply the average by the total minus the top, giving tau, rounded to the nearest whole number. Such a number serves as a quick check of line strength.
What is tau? 255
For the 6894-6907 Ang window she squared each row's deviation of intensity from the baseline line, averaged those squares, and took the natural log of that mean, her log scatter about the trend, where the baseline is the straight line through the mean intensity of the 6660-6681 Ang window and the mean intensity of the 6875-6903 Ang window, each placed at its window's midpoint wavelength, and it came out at -2.4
